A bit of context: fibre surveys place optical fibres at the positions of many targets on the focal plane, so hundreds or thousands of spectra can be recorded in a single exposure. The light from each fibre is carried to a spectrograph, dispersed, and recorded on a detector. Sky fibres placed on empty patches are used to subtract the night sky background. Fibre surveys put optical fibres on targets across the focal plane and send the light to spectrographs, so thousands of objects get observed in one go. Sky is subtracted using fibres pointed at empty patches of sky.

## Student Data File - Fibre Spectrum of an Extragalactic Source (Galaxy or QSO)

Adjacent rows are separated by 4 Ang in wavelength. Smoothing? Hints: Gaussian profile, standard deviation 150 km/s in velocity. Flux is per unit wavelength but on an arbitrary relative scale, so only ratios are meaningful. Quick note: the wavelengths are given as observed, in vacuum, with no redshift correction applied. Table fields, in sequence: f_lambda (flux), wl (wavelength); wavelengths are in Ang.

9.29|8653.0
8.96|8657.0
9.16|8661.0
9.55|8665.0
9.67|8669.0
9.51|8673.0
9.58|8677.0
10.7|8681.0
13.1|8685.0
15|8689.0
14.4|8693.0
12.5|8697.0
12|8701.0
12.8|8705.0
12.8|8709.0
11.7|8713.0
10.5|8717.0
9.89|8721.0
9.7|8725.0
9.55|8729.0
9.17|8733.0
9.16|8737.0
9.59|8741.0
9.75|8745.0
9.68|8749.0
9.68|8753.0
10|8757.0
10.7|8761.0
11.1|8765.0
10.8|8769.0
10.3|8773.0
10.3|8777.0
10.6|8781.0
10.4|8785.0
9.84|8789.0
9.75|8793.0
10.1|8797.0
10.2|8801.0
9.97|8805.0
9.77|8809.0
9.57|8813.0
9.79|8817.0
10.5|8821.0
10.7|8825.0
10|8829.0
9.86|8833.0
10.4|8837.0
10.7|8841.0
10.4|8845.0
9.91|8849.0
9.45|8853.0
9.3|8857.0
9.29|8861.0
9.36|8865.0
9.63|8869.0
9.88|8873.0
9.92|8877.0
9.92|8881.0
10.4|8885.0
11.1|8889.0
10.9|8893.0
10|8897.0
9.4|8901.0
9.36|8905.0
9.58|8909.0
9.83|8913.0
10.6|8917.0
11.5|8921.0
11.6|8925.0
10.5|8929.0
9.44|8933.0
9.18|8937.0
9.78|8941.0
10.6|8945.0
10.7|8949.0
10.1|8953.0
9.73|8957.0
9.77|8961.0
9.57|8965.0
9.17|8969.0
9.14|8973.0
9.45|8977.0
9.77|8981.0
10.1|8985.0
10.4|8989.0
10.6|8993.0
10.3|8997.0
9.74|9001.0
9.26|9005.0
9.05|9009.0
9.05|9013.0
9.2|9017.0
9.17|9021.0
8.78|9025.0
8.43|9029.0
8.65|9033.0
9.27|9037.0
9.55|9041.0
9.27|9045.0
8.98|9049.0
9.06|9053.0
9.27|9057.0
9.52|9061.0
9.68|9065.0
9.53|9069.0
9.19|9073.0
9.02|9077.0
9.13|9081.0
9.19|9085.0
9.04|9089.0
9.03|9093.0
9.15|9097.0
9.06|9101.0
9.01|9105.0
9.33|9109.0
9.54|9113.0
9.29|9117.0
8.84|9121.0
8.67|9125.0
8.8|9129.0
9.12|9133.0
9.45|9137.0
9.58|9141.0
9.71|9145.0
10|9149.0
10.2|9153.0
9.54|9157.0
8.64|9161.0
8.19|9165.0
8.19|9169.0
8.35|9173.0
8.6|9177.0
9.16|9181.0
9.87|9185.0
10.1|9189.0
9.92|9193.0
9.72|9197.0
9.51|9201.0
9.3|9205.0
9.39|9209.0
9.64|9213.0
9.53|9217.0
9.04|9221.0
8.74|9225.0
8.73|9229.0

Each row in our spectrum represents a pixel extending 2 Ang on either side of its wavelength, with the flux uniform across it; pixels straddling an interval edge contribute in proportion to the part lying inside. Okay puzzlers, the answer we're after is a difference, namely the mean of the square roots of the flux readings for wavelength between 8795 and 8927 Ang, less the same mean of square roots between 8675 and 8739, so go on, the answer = -0.19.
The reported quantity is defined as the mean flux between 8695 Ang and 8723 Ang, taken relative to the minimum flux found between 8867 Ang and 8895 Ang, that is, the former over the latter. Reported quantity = 1.22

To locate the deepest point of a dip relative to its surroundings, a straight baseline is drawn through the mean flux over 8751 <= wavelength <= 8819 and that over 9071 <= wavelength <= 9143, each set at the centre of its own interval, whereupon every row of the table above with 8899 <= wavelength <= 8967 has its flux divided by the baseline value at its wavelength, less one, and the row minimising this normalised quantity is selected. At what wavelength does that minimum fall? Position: 8937.0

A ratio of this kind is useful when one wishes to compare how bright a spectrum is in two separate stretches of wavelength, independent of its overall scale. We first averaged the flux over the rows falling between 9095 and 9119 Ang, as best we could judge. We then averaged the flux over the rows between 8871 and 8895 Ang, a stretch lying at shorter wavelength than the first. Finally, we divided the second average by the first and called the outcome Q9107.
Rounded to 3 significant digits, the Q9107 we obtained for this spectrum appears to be 1.12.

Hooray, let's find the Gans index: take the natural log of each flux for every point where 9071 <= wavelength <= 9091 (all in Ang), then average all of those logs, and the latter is 2.21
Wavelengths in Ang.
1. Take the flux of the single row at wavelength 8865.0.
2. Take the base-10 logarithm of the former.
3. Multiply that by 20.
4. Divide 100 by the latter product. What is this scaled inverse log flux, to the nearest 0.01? 5.15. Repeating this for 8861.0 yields 5.17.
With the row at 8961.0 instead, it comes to 5.05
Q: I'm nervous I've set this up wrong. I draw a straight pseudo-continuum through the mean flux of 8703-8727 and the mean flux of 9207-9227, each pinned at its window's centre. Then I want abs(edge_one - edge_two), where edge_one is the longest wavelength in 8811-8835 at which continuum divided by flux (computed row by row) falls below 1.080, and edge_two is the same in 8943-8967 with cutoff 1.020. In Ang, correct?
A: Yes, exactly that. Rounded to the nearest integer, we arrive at 124 Ang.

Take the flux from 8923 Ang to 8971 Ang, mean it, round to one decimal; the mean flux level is 10.0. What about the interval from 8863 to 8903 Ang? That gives 10.1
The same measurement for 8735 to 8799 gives 10.1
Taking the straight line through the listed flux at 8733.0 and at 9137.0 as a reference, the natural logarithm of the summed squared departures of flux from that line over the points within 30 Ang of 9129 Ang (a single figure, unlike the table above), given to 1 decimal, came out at 1.0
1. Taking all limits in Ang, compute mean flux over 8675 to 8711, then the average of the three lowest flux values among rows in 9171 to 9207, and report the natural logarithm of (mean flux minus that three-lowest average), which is 1.3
